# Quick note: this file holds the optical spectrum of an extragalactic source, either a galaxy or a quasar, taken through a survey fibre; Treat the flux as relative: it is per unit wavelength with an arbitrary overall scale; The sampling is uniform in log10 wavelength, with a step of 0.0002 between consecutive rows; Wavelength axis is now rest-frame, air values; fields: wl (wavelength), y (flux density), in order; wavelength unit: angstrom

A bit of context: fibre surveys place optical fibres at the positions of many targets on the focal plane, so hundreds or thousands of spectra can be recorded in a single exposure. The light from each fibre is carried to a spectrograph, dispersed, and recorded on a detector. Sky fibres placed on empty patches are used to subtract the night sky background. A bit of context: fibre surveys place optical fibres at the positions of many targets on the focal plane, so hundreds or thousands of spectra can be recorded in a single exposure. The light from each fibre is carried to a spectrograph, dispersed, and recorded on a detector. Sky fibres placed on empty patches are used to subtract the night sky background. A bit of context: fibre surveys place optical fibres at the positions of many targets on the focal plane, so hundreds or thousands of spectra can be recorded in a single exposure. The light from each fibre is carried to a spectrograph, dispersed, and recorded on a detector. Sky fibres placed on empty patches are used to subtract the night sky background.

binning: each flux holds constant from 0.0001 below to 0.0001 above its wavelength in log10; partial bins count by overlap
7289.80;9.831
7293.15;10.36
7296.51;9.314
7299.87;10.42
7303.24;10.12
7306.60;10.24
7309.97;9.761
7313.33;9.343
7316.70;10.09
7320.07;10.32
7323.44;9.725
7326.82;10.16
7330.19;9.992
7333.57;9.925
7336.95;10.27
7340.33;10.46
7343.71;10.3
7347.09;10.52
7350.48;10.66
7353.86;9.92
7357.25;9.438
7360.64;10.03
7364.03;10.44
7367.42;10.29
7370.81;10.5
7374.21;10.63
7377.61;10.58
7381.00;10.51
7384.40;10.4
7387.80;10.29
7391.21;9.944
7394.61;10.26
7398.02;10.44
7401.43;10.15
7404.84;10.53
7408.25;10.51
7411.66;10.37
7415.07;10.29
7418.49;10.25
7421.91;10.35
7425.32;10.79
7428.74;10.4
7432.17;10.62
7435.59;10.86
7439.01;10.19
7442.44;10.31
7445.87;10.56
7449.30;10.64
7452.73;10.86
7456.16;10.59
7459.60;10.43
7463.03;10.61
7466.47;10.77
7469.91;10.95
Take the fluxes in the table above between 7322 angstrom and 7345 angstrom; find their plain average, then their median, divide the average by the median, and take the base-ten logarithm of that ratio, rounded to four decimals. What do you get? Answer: -0.0018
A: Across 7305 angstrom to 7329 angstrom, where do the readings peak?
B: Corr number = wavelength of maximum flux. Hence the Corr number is 7320.07 angstrom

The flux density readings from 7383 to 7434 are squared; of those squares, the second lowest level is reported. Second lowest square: 103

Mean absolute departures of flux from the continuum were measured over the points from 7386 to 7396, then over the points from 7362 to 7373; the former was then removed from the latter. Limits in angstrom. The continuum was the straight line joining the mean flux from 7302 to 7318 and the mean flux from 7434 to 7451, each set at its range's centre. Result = 0.11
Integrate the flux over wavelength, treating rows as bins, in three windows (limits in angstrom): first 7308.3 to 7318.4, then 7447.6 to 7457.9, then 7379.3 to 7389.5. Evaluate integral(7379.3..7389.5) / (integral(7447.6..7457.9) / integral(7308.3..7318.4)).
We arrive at 95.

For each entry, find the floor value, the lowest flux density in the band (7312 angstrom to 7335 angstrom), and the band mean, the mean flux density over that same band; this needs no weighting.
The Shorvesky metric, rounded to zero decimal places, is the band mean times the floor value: 93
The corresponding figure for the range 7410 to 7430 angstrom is 107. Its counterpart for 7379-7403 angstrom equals 102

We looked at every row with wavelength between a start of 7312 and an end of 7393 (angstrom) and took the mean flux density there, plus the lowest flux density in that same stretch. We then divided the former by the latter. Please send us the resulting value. 1.09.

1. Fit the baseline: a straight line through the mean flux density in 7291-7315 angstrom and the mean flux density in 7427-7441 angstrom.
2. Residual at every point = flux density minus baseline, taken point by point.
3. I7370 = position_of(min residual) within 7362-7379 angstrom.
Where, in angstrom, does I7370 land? 7367.42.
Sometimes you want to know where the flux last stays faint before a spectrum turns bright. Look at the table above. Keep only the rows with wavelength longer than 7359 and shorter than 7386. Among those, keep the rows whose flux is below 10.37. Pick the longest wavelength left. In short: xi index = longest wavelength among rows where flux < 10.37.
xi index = 7367.42 angstrom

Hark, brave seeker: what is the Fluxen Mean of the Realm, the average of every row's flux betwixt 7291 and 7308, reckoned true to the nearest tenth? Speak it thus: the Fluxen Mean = 10.1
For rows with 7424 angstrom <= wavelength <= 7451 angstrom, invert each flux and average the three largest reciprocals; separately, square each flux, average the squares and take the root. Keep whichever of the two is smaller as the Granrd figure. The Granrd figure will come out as 0.097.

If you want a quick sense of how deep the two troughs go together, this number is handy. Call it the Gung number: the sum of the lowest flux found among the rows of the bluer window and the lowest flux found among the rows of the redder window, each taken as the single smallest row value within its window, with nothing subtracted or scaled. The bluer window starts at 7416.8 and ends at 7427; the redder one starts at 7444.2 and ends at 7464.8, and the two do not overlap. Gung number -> 20.7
